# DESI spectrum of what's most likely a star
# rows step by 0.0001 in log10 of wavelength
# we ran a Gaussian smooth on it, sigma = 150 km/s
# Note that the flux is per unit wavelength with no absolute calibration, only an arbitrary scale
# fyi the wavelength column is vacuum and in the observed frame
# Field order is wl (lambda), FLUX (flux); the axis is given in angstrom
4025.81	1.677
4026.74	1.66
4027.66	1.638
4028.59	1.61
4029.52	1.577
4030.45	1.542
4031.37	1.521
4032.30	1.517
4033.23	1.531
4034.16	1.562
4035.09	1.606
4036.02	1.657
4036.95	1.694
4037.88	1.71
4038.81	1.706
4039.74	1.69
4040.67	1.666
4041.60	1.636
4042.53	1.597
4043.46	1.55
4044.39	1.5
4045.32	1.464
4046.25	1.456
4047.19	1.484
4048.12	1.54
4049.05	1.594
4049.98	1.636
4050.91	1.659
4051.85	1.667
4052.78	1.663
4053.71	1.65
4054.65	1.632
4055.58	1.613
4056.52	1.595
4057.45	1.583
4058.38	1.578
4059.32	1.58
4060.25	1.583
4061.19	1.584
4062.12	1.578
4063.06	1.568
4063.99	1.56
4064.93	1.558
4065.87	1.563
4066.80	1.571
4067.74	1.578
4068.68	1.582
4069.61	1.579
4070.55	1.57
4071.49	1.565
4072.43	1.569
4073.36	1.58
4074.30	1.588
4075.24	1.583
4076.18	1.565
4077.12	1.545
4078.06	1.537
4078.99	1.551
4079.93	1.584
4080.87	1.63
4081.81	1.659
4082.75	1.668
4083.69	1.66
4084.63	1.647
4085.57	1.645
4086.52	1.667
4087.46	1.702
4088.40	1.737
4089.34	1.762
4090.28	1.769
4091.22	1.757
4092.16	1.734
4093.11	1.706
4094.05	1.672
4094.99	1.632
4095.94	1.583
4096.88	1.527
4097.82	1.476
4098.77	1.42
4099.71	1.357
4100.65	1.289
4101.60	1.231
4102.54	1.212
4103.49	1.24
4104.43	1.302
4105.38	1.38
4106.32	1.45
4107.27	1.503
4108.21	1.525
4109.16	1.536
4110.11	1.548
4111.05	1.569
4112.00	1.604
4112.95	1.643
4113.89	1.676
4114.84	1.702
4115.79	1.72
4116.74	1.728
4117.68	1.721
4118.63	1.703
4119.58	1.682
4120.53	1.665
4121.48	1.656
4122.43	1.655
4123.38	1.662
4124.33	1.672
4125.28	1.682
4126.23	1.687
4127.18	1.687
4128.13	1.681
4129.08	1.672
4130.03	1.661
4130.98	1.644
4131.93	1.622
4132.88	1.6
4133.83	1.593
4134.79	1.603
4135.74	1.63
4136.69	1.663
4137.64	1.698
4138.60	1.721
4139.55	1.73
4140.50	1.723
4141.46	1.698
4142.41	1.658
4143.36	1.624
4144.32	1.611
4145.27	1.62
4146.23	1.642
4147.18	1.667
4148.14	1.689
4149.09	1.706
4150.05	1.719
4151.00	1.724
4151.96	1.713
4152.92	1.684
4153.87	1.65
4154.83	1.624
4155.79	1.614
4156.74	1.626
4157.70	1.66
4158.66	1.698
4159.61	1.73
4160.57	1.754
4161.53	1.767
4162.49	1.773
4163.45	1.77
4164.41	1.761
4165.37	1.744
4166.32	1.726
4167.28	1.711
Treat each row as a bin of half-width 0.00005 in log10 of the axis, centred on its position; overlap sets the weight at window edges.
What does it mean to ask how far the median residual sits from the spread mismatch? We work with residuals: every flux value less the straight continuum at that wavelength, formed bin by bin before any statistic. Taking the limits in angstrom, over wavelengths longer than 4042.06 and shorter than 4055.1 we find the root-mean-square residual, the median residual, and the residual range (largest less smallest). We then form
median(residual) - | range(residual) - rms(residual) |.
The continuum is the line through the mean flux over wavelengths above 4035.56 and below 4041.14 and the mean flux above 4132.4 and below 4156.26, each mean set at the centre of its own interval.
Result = -0.171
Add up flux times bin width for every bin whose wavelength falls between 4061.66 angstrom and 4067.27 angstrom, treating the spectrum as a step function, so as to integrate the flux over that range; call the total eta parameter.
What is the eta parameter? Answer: 8.8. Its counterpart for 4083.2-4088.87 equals 9.5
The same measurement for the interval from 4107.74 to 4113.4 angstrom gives 8.9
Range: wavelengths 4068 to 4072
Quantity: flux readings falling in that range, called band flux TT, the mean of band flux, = 1.57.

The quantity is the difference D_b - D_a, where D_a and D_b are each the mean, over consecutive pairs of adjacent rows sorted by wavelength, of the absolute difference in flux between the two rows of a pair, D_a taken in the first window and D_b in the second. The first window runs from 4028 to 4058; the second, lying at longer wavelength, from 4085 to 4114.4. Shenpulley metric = 0.011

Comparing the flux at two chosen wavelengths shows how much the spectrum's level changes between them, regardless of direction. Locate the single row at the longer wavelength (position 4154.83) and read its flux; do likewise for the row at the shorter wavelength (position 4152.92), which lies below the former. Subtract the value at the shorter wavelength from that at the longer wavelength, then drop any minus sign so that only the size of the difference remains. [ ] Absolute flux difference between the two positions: 0.060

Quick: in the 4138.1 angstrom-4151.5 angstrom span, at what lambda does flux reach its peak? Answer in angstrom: 4139.55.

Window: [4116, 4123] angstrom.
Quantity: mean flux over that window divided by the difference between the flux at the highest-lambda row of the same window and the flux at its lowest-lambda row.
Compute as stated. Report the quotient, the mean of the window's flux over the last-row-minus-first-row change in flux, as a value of -23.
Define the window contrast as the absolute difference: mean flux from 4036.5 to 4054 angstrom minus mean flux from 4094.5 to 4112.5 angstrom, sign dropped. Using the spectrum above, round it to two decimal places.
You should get 0.17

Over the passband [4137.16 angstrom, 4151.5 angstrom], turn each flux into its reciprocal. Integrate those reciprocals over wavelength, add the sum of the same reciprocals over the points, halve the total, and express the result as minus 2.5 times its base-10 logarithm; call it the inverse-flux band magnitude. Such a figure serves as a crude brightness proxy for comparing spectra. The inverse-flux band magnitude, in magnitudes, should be -2.35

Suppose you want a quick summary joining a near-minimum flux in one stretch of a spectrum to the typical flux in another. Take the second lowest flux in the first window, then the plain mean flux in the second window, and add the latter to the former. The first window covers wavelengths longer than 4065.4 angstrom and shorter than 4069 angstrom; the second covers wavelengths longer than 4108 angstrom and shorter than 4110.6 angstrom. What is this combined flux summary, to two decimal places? 3.11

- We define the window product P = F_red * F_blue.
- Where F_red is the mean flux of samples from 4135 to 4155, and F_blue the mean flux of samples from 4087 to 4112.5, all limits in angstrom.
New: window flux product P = 2.56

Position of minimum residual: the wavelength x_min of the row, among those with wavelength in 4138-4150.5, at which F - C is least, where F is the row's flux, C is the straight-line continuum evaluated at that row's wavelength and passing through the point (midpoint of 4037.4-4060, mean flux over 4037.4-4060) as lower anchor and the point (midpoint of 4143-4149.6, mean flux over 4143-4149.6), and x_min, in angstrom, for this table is 4144.32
